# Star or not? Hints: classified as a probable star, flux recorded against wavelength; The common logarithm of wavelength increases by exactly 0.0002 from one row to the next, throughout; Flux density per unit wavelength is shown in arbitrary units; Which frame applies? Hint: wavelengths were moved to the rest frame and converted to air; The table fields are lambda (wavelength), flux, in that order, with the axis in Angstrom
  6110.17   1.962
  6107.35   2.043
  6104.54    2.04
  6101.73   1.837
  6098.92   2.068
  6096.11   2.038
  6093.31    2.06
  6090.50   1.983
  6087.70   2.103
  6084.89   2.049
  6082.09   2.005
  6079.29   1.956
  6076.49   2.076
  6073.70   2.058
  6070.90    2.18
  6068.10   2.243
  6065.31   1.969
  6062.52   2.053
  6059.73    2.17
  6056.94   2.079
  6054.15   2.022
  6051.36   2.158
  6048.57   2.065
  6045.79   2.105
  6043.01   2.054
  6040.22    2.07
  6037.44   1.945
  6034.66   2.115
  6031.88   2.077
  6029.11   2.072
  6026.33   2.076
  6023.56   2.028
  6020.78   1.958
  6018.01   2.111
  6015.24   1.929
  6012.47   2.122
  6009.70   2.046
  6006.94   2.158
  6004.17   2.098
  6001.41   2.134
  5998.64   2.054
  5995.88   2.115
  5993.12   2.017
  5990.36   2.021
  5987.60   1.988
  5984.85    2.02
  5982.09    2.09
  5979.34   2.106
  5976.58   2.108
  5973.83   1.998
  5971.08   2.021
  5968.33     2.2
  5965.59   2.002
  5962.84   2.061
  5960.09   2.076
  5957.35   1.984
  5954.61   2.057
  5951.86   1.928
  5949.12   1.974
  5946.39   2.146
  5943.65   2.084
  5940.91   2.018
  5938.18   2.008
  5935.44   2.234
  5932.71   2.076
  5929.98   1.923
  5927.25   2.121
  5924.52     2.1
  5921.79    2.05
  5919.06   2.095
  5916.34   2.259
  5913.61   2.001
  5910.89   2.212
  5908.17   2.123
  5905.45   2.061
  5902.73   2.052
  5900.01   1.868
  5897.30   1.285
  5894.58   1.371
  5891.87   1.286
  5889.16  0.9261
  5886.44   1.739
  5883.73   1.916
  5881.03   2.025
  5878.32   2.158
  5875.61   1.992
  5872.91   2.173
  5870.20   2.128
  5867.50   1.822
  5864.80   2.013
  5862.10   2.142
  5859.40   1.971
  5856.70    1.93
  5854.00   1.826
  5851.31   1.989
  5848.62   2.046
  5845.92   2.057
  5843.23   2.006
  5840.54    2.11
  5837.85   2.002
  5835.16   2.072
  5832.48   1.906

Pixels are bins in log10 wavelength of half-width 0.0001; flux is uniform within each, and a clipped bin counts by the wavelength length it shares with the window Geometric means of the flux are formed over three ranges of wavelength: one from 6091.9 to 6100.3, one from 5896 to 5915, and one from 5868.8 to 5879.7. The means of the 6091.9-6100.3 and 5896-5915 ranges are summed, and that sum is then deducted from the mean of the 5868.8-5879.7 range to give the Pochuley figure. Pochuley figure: -1.86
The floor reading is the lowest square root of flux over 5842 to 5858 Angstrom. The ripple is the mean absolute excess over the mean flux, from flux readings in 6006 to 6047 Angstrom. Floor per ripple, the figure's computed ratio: 26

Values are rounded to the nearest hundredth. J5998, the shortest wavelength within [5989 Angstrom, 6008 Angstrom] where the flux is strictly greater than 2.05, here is 5995.88 Angstrom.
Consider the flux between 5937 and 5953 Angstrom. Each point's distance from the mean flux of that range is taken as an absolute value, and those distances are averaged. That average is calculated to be 0.059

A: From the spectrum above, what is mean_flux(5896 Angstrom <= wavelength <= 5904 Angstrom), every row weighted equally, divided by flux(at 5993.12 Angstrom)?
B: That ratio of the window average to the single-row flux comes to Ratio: 0.86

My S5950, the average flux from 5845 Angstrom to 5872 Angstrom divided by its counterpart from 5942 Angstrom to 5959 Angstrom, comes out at 0.98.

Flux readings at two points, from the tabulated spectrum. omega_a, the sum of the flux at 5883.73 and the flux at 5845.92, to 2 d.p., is 3.97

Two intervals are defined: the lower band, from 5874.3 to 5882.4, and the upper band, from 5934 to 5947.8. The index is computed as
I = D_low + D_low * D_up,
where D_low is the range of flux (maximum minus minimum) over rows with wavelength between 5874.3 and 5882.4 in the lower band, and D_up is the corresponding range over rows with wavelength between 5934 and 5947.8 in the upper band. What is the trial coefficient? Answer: 0.20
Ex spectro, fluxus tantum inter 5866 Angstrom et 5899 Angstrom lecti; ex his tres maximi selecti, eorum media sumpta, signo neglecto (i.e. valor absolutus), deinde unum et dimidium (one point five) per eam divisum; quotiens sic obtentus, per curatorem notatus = 0.70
